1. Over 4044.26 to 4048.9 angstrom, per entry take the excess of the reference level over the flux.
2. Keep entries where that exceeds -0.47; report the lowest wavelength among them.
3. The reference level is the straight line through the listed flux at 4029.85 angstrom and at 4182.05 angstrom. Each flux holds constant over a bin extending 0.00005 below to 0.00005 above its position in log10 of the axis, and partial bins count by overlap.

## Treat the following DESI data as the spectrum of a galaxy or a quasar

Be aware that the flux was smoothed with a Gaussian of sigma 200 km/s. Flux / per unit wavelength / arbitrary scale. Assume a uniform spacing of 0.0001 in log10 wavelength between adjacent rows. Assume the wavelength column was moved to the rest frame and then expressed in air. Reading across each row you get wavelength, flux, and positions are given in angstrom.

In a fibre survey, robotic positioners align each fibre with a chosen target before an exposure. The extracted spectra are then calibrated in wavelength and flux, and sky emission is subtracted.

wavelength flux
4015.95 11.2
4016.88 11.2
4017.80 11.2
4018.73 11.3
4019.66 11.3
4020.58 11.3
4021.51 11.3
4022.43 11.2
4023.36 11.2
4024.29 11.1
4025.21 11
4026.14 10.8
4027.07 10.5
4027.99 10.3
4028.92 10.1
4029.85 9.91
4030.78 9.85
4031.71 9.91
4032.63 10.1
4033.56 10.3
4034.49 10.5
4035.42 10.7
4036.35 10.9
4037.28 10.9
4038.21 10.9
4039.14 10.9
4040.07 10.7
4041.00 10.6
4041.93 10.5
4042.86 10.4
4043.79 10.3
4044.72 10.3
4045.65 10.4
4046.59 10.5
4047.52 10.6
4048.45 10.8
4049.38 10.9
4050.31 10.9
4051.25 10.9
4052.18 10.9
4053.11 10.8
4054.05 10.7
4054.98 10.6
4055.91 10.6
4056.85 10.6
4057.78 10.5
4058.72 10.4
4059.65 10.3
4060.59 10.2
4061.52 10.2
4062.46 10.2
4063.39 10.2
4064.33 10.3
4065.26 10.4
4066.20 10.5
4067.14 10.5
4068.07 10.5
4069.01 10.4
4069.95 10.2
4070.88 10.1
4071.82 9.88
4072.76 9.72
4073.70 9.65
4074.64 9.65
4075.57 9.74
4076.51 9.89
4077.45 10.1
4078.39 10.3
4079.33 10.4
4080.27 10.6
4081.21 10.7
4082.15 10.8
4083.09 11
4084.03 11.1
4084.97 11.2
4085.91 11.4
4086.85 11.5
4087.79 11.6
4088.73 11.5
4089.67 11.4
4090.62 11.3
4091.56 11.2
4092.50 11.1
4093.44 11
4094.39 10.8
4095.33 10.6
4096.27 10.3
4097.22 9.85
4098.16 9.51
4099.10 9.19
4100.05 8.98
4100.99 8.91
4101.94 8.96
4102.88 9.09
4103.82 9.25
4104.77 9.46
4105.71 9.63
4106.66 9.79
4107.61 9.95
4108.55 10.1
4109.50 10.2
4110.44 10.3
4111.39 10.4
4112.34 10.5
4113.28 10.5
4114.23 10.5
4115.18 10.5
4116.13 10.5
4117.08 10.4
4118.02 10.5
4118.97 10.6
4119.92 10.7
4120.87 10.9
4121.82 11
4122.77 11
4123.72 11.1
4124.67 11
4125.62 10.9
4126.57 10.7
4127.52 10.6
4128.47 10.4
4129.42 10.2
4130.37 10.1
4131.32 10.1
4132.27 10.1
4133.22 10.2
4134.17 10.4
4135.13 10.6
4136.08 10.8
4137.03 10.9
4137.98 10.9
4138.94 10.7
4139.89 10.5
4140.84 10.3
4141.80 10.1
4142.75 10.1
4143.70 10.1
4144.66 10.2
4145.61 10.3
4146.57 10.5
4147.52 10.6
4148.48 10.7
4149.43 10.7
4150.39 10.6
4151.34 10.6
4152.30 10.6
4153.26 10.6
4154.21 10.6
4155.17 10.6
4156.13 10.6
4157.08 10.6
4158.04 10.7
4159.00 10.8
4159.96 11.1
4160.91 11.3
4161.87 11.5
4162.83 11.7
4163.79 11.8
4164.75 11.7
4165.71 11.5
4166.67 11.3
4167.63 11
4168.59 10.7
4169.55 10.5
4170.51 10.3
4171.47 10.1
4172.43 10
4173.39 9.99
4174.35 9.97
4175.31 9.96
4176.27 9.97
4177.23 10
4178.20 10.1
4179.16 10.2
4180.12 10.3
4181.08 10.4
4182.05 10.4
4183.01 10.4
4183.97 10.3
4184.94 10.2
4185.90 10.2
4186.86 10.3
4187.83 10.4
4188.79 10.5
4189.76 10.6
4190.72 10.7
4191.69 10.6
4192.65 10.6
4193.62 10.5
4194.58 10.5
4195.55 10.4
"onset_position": 4044.72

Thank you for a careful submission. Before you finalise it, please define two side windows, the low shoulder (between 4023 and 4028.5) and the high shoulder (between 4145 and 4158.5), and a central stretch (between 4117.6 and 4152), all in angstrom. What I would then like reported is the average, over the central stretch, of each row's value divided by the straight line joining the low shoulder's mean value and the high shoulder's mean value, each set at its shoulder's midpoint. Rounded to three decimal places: 0.993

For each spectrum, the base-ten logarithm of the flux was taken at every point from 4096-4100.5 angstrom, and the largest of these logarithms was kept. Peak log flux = 1.01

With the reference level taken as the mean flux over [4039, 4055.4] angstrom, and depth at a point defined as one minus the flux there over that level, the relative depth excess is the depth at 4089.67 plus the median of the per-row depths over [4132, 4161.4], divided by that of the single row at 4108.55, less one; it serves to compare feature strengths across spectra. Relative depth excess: -2.3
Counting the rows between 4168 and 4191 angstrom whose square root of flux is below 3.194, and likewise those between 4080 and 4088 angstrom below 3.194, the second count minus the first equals -11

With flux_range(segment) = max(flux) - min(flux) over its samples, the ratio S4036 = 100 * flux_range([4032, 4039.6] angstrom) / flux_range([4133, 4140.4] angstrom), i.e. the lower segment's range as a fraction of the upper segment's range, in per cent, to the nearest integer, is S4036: 114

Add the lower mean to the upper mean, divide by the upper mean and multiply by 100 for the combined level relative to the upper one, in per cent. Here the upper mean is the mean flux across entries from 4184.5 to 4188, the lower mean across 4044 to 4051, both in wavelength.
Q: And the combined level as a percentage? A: 203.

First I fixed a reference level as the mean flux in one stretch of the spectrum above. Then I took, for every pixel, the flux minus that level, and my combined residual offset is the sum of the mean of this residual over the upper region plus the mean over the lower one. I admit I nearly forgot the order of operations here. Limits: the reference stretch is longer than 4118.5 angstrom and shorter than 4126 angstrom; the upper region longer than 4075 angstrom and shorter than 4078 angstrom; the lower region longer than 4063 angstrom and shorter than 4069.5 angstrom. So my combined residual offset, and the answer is -1.5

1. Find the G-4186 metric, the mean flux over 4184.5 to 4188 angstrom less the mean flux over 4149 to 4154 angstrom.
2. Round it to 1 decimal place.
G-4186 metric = -0.3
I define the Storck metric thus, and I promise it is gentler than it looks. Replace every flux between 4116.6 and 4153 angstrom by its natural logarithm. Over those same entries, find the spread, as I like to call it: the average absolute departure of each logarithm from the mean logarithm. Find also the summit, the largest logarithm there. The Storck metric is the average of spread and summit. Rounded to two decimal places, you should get 1.22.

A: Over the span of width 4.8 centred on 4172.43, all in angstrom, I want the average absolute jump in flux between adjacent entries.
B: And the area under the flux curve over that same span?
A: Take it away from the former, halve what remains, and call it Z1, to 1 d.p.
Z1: -24.2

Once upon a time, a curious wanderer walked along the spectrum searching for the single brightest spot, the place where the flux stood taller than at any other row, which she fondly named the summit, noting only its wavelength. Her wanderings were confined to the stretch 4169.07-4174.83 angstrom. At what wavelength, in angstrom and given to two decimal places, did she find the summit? 4169.55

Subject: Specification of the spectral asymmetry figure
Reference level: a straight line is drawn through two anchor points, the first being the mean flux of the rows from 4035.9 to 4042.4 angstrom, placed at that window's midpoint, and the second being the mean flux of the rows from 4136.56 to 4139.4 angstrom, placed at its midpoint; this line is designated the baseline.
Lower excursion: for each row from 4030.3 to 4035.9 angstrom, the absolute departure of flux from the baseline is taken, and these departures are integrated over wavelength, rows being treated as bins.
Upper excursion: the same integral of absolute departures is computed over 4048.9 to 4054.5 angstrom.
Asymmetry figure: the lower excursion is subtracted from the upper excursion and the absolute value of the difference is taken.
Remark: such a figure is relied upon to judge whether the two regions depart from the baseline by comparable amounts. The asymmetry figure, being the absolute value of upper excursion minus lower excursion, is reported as 2.5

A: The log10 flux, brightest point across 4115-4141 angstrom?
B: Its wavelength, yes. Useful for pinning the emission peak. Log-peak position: 4123.72 angstrom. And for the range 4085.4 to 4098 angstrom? 4087.79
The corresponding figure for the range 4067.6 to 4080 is 4068.07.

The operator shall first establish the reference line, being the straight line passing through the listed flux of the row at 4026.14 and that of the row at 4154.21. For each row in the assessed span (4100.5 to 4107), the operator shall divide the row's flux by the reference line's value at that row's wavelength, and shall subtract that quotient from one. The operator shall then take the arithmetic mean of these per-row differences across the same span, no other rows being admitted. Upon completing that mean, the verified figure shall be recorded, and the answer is 0.13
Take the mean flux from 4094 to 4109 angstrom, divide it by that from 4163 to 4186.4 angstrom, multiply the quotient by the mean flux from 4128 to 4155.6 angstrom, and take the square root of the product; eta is 3.10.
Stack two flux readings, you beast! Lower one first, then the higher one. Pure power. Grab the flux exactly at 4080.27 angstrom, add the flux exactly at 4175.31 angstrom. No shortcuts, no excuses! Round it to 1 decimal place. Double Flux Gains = 20.6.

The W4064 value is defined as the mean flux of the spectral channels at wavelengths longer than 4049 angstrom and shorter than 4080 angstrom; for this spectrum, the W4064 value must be 10.34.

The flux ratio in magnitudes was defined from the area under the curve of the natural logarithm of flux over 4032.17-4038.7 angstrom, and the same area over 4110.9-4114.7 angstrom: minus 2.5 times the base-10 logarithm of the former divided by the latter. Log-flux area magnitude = -0.6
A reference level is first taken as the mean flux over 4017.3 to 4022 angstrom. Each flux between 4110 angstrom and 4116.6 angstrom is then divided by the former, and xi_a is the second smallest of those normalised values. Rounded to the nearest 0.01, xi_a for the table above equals 0.92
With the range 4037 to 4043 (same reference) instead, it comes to 0.93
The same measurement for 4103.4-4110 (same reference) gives 0.84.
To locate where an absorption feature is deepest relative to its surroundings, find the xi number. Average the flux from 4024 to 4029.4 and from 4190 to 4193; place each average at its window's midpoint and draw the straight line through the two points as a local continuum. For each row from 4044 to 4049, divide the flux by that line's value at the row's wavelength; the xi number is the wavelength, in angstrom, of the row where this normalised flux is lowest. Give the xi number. 4044.72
